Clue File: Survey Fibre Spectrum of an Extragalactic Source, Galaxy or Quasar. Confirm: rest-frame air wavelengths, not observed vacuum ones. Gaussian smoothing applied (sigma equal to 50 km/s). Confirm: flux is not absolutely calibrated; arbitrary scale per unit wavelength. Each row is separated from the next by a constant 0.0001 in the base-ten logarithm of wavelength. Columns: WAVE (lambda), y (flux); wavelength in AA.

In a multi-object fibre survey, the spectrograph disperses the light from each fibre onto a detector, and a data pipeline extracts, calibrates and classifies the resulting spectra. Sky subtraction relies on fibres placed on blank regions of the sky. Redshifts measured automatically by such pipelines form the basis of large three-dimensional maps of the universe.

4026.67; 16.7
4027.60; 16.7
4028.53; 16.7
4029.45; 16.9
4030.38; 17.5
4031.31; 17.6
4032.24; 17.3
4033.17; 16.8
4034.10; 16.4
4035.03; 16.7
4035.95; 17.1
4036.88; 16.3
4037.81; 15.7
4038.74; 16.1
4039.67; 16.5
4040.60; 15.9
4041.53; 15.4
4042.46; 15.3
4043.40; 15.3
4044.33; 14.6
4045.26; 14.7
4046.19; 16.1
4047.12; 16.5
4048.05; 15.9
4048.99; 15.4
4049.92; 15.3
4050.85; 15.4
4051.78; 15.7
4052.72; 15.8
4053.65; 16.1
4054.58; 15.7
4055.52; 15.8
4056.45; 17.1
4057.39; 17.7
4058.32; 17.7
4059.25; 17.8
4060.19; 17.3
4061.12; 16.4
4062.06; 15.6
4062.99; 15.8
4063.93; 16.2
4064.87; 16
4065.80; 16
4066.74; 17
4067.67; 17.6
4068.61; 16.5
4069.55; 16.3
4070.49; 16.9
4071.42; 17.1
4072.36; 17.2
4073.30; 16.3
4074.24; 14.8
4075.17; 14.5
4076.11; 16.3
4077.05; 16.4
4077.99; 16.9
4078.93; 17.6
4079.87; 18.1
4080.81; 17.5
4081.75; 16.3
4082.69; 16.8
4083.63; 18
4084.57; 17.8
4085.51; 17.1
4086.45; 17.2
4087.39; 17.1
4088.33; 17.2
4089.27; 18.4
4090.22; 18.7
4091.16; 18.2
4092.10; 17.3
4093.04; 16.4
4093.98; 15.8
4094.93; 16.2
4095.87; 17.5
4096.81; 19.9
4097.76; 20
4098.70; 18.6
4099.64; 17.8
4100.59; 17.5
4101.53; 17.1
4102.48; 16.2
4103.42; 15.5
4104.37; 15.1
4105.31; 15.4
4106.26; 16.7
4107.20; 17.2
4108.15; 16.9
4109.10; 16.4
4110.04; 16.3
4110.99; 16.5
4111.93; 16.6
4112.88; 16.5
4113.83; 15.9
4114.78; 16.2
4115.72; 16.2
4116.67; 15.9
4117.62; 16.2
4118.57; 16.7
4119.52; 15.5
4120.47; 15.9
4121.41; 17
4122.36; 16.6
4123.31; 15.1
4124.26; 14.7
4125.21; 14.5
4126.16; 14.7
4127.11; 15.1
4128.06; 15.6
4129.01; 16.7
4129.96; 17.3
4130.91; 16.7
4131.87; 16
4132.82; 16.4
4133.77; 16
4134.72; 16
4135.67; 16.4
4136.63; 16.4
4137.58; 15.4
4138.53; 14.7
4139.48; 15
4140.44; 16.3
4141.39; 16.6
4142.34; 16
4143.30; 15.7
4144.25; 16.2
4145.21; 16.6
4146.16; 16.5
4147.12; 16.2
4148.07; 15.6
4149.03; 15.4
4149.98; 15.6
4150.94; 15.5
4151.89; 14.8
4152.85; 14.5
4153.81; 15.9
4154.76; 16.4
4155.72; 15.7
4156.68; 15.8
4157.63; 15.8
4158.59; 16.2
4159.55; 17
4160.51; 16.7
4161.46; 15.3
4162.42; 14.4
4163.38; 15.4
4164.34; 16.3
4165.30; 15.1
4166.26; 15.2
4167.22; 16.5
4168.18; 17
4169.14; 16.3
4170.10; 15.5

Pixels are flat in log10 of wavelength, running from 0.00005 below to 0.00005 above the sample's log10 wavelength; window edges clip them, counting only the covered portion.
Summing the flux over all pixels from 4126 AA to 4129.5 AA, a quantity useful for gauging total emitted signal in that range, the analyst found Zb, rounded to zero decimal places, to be 62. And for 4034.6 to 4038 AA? 66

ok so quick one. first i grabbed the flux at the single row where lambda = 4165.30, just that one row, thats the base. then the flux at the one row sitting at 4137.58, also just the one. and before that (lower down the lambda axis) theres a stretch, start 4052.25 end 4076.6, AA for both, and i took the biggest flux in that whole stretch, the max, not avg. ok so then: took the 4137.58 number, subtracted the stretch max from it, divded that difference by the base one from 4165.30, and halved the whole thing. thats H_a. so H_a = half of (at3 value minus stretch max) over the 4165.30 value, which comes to -0.079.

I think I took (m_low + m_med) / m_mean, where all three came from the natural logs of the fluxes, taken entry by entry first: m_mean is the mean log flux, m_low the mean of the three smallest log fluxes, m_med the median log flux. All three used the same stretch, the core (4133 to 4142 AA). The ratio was 1.98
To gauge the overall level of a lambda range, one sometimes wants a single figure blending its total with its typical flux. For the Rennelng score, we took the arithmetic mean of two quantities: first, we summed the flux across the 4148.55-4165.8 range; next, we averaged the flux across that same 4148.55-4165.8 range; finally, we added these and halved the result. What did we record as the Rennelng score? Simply 149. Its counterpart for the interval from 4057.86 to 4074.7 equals 158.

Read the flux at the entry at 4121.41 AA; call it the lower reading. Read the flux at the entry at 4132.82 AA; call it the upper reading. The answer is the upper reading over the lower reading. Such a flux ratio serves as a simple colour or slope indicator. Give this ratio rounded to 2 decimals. 0.96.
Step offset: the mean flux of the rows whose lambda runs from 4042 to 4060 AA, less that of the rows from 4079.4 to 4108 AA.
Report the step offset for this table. -1.3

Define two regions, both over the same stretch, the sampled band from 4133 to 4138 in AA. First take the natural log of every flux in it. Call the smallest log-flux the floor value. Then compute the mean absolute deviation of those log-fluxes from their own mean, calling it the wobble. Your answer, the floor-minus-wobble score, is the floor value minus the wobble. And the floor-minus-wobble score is 2.72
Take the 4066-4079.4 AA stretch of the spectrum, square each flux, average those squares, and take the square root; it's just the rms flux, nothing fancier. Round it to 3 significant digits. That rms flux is 16.6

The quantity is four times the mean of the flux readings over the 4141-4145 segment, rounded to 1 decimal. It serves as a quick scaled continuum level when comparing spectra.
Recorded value 64.5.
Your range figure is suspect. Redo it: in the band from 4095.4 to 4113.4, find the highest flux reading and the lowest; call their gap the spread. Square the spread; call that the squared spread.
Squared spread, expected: 24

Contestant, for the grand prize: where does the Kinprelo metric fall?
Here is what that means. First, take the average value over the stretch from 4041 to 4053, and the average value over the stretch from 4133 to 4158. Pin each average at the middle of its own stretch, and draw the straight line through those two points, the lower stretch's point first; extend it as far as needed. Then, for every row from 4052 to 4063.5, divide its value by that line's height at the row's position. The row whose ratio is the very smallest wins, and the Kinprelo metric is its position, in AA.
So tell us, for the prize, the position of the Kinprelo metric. 4062.06 AA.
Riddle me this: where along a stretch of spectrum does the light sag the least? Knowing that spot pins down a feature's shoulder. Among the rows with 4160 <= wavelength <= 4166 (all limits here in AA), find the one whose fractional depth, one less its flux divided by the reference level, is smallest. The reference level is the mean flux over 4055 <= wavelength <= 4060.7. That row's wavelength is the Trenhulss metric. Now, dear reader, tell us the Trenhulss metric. 4160.51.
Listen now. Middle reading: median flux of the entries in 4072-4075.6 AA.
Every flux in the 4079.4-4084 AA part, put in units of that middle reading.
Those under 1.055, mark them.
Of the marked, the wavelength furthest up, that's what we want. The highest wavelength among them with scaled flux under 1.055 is 4081.75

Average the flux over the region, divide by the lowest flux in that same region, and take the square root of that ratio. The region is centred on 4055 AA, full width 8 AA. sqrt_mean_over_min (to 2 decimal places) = 1.02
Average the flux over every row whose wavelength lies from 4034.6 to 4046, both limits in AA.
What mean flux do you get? 15.8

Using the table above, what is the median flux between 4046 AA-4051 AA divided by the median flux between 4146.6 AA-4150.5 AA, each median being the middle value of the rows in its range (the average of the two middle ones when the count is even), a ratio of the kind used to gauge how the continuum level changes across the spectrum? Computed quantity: 1.00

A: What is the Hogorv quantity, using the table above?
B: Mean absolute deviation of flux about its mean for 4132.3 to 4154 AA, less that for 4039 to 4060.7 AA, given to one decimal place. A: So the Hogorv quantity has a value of -0.2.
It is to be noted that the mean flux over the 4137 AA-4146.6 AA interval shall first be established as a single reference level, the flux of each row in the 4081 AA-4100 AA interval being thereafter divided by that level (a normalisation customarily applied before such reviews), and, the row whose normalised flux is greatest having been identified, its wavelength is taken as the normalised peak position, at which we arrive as 4097.76 AA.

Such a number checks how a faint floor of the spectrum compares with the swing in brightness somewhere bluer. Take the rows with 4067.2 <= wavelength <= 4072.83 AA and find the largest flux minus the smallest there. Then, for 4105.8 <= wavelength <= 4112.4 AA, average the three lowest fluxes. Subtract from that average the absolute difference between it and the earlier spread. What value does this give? 1.3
